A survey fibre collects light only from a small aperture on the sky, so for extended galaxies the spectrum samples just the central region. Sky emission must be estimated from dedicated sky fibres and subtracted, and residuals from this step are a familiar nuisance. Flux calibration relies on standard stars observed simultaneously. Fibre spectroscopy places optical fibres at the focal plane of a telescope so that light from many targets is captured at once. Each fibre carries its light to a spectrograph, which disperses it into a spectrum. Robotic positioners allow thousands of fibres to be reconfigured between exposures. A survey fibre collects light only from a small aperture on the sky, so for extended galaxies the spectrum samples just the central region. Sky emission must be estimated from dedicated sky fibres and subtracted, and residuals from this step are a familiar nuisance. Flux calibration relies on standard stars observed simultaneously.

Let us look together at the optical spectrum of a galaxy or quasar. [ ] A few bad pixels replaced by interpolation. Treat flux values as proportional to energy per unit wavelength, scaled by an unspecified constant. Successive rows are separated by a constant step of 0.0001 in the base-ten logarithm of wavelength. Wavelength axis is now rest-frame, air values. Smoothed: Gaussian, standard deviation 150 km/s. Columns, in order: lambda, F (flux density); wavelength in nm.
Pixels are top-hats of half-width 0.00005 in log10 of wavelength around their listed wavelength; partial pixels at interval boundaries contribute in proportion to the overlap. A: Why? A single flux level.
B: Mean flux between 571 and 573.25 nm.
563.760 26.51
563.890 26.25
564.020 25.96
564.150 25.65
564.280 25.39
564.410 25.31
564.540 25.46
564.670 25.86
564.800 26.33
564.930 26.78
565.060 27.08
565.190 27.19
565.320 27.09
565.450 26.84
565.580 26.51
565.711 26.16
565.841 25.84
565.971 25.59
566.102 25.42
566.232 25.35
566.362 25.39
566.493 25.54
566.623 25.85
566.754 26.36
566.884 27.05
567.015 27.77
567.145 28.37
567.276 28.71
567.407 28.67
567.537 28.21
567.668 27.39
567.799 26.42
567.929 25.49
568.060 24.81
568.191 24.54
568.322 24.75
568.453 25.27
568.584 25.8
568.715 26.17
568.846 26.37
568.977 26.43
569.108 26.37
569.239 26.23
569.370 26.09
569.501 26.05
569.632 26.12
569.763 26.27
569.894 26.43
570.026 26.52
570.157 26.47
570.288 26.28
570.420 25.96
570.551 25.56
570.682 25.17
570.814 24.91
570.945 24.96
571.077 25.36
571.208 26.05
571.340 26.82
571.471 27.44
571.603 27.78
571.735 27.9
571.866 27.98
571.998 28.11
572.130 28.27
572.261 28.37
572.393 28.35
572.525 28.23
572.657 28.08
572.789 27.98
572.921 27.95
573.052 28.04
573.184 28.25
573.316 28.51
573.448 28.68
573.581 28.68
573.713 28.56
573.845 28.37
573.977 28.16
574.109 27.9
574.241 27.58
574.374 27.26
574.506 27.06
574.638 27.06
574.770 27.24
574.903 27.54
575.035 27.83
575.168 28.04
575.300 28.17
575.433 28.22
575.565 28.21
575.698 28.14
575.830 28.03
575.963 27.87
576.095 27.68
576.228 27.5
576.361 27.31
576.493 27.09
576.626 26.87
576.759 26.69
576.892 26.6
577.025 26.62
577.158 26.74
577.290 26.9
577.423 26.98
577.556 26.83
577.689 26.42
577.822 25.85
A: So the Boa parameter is 27.7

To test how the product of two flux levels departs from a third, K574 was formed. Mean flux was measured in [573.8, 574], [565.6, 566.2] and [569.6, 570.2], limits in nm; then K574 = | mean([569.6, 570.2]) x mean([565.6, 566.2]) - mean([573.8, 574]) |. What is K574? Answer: 651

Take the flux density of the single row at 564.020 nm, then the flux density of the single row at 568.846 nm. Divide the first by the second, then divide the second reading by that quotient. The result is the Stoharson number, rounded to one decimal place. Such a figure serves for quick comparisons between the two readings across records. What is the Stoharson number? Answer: 26.8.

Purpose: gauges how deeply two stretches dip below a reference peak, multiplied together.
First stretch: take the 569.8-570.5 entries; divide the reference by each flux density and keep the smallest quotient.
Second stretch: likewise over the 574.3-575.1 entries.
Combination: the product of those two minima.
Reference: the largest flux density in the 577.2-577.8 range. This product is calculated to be 0.99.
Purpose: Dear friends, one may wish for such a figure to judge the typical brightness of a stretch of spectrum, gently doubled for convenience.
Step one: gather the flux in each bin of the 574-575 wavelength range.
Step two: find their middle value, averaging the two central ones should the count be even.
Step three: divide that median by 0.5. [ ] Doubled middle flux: 55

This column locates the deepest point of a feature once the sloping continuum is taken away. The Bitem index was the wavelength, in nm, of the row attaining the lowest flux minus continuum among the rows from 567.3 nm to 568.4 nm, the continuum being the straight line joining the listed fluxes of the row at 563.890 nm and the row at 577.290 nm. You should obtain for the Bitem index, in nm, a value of 568.191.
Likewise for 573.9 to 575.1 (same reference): 574.638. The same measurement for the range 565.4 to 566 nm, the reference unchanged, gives 565.971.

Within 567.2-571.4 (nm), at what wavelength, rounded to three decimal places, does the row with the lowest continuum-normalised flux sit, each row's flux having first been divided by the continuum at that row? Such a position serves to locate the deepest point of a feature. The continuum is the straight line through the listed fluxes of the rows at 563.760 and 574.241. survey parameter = 568.191 nm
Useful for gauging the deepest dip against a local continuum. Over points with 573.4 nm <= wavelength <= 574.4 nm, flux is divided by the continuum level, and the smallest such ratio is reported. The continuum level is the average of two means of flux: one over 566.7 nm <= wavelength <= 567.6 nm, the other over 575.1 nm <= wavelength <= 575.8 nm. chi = 0.97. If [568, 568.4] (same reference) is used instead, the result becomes 0.88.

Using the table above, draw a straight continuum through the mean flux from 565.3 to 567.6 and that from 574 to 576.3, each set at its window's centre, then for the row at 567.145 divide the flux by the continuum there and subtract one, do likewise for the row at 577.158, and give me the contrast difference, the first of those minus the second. 0.10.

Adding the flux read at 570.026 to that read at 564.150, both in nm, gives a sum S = 52.2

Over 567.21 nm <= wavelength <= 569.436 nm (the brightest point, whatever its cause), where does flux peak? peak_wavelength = 567.276 nm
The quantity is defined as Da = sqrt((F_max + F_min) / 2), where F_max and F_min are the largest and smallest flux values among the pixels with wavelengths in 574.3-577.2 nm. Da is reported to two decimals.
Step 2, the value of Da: 5.24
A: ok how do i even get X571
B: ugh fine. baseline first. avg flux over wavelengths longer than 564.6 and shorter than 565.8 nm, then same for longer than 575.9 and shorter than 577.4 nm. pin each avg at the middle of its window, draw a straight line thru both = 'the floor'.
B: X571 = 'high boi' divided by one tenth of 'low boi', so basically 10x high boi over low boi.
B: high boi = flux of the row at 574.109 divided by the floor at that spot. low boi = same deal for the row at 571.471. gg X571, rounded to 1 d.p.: 10.1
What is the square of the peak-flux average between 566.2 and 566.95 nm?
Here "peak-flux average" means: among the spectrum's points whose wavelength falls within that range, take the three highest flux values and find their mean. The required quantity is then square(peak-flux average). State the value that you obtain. 698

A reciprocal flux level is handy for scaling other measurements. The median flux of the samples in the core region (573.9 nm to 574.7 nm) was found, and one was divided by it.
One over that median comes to 0.0365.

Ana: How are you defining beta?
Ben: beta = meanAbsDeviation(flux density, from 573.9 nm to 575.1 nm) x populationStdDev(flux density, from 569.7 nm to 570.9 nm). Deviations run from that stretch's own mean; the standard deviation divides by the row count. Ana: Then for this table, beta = 0.18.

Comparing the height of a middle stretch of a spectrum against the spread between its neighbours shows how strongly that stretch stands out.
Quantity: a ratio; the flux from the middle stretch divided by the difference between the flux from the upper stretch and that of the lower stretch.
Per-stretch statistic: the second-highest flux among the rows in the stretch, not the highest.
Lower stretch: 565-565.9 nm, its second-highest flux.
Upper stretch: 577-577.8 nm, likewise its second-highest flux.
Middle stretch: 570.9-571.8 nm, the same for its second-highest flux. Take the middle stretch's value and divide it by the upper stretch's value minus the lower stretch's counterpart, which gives -146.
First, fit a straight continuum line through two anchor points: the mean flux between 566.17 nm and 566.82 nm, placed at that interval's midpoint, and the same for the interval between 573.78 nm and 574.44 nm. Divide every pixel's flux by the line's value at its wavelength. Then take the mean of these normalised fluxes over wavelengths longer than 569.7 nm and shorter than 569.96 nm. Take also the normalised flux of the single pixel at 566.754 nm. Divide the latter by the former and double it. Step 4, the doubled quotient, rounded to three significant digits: 2.07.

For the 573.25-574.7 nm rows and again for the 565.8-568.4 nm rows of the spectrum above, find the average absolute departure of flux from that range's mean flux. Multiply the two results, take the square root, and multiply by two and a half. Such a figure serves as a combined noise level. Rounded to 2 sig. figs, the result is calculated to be 2.0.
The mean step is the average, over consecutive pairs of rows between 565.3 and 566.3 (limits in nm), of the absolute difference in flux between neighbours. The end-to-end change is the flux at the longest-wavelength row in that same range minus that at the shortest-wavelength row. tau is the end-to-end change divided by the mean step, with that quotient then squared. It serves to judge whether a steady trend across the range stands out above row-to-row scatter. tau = 49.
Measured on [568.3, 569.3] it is 30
